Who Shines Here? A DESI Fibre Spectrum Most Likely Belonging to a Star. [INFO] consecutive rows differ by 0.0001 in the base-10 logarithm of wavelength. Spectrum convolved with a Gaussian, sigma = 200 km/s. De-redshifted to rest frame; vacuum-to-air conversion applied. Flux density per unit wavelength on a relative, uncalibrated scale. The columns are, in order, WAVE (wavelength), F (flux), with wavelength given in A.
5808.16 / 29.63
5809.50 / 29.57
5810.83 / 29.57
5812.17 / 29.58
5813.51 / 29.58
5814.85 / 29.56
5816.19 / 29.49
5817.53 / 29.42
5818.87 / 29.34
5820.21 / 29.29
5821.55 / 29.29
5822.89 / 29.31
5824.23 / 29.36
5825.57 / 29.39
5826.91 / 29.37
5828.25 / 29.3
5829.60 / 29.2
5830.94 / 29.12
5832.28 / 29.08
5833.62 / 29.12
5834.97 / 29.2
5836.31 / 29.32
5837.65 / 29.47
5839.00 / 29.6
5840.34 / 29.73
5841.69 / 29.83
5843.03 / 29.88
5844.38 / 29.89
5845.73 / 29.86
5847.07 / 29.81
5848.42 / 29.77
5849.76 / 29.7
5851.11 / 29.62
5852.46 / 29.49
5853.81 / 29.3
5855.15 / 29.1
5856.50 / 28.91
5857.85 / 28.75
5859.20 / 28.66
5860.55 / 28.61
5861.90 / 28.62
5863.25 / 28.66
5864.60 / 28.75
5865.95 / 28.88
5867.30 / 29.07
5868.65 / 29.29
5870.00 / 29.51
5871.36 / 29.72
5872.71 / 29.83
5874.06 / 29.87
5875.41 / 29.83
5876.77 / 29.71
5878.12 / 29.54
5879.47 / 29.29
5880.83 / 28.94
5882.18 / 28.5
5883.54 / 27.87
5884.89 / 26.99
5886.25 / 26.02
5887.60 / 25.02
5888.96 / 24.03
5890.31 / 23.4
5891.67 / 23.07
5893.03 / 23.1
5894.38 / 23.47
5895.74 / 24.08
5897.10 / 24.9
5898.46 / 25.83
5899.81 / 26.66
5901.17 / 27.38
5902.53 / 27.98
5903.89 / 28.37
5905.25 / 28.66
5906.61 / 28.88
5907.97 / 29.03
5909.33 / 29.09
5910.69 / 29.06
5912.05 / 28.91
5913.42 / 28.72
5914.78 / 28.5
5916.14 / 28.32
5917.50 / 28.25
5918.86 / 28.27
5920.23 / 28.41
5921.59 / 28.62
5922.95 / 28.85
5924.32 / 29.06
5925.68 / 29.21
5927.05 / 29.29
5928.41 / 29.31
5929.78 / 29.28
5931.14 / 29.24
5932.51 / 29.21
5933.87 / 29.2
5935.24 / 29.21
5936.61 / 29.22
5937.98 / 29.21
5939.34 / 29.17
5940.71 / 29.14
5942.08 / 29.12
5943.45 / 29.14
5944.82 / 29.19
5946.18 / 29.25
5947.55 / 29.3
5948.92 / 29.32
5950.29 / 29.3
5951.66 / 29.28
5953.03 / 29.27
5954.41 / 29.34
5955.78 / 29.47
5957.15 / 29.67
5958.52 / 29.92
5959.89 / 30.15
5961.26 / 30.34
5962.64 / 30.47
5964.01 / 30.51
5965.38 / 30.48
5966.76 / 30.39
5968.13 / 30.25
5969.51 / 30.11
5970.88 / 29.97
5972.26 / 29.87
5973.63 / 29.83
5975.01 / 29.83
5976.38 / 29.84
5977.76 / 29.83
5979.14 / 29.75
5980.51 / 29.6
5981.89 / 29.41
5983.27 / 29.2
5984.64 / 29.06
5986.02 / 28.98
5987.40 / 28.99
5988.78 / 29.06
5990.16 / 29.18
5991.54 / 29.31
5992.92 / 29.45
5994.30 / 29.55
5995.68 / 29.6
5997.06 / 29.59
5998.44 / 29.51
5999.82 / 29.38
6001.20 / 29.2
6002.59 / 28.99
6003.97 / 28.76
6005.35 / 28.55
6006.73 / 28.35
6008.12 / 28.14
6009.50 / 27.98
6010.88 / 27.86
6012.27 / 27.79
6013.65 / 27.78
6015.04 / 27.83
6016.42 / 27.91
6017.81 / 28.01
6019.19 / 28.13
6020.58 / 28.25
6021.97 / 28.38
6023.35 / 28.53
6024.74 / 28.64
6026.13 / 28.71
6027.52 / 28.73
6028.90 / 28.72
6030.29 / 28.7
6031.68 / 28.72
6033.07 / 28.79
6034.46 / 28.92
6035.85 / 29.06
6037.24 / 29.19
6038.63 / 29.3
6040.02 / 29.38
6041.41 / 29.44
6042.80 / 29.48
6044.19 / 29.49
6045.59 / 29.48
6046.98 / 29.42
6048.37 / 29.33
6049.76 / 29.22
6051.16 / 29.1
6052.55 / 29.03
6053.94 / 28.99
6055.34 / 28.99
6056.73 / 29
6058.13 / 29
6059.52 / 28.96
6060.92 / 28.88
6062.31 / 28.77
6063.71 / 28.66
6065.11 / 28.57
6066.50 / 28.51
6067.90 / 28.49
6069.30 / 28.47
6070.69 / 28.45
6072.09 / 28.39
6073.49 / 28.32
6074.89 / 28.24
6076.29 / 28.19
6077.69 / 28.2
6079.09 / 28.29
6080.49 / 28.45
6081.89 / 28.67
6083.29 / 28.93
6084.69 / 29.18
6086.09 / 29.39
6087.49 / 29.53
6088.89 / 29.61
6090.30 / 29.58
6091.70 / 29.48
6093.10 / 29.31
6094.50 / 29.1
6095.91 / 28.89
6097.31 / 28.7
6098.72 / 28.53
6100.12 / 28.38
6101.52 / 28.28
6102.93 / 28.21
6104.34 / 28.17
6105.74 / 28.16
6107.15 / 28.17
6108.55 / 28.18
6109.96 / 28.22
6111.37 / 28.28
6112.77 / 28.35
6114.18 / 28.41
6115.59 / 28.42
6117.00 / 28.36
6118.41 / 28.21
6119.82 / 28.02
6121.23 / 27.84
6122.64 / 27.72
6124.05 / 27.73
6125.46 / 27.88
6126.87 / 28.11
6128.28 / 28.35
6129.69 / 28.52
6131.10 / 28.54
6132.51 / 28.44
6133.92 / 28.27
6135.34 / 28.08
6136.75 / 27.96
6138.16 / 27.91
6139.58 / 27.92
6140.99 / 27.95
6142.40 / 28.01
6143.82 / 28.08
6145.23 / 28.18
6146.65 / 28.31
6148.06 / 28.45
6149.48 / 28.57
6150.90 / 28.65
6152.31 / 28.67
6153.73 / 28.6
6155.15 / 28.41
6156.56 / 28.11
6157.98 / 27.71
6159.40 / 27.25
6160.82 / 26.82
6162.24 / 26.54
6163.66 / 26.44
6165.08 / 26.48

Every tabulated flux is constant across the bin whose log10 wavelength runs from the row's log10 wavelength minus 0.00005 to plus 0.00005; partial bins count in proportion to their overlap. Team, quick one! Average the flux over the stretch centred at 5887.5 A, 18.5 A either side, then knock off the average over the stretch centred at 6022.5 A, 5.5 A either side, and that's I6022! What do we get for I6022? -1.3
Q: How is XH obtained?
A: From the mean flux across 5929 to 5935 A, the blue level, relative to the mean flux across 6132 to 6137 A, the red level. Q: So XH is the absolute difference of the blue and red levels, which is 1.0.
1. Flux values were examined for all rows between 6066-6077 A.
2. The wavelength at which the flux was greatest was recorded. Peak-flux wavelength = 6066.50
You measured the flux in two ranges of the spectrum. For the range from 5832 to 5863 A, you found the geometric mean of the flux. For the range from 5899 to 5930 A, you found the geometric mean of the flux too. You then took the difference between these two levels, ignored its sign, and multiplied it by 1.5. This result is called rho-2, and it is 1.1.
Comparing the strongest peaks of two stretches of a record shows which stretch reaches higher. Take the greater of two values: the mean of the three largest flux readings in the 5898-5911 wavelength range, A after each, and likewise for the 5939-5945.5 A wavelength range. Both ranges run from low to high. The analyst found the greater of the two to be 29.2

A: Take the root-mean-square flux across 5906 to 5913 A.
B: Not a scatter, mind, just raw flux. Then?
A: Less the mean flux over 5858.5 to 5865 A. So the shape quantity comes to 0.3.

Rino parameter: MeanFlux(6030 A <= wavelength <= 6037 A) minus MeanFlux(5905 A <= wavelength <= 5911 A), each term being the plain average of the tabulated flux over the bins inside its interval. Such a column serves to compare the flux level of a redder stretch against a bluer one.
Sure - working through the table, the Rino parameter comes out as -0.1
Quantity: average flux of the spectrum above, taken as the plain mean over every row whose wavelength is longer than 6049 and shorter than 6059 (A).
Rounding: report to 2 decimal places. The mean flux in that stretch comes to 29.05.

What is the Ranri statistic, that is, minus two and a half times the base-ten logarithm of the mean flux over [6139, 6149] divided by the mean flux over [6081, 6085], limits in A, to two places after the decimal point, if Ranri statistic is 0.03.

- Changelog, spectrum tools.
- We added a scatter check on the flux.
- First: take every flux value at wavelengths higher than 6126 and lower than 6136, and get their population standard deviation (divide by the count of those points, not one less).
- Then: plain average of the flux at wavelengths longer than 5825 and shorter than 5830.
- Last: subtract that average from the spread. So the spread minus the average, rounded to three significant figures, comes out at -29.1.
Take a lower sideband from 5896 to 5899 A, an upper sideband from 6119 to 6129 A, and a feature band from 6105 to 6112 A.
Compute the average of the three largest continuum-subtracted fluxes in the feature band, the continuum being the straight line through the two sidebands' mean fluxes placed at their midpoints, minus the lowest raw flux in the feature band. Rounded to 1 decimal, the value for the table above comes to -27.7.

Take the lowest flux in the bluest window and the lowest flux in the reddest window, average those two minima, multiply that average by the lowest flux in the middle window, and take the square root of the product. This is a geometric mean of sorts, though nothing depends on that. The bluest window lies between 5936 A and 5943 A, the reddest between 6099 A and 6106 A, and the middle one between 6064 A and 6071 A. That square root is 28.5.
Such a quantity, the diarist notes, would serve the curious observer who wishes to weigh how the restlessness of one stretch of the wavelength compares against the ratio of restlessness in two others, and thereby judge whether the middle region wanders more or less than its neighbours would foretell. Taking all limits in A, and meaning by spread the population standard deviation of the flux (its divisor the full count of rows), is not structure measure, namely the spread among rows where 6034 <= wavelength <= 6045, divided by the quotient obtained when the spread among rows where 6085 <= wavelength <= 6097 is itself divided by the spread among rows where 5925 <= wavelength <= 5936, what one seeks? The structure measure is 0.03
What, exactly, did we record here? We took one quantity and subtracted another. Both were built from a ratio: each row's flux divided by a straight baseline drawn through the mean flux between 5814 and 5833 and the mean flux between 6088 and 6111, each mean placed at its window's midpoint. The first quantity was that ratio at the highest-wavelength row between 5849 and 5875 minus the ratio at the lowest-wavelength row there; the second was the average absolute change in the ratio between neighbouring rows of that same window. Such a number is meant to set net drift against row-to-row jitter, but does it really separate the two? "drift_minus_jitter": 0.00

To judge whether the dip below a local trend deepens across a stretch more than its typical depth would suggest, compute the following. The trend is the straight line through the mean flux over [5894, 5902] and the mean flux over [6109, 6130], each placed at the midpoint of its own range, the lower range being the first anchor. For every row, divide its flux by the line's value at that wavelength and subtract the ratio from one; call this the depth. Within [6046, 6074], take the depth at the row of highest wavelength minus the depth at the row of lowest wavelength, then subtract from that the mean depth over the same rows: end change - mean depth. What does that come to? 0.10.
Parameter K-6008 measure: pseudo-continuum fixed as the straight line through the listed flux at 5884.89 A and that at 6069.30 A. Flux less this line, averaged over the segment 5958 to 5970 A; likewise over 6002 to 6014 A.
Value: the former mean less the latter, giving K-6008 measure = 2.4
